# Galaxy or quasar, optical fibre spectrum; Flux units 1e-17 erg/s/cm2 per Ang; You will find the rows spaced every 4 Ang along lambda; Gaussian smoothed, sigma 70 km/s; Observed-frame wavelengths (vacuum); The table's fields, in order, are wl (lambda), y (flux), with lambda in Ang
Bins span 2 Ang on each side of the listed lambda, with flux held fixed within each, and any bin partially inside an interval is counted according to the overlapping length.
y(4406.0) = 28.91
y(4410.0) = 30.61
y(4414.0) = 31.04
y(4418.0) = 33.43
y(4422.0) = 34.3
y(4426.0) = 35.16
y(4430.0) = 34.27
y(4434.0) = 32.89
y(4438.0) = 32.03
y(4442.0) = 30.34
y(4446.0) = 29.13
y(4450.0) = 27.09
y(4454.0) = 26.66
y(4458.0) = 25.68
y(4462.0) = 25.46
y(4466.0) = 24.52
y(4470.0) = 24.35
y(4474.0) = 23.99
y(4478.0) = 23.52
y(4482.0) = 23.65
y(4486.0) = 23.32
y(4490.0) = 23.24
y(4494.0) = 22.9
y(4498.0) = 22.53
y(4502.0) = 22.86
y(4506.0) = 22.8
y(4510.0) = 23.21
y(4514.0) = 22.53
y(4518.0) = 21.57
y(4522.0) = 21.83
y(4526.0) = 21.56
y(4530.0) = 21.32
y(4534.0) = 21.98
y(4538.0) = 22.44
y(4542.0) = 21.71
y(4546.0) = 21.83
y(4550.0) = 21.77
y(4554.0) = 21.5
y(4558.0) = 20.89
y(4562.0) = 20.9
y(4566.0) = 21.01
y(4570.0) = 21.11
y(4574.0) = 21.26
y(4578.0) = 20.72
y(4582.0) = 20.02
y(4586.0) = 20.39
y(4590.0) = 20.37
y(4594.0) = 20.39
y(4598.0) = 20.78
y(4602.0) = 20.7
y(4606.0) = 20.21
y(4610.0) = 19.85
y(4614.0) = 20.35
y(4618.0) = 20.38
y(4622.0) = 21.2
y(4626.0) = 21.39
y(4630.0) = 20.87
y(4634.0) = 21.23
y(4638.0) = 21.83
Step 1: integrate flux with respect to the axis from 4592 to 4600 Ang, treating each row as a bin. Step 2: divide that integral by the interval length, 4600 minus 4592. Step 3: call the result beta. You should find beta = 20.6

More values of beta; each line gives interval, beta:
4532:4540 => 22.2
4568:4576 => 21.2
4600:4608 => 20.5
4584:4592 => 20.4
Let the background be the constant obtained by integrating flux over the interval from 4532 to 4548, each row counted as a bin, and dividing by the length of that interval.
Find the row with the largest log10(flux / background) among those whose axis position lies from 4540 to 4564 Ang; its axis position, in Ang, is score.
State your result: 4546.0 Ang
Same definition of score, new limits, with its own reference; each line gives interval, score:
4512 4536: 4514.0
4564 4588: 4574.0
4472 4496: 4474.0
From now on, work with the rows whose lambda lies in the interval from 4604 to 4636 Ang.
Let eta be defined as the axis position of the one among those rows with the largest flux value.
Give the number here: 4626.0 Ang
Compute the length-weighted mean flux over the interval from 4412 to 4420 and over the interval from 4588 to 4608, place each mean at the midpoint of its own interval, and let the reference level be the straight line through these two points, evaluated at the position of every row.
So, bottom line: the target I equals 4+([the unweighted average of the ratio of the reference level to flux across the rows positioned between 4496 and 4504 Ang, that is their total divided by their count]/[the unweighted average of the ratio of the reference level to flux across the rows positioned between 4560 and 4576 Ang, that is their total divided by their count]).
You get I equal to 5.11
